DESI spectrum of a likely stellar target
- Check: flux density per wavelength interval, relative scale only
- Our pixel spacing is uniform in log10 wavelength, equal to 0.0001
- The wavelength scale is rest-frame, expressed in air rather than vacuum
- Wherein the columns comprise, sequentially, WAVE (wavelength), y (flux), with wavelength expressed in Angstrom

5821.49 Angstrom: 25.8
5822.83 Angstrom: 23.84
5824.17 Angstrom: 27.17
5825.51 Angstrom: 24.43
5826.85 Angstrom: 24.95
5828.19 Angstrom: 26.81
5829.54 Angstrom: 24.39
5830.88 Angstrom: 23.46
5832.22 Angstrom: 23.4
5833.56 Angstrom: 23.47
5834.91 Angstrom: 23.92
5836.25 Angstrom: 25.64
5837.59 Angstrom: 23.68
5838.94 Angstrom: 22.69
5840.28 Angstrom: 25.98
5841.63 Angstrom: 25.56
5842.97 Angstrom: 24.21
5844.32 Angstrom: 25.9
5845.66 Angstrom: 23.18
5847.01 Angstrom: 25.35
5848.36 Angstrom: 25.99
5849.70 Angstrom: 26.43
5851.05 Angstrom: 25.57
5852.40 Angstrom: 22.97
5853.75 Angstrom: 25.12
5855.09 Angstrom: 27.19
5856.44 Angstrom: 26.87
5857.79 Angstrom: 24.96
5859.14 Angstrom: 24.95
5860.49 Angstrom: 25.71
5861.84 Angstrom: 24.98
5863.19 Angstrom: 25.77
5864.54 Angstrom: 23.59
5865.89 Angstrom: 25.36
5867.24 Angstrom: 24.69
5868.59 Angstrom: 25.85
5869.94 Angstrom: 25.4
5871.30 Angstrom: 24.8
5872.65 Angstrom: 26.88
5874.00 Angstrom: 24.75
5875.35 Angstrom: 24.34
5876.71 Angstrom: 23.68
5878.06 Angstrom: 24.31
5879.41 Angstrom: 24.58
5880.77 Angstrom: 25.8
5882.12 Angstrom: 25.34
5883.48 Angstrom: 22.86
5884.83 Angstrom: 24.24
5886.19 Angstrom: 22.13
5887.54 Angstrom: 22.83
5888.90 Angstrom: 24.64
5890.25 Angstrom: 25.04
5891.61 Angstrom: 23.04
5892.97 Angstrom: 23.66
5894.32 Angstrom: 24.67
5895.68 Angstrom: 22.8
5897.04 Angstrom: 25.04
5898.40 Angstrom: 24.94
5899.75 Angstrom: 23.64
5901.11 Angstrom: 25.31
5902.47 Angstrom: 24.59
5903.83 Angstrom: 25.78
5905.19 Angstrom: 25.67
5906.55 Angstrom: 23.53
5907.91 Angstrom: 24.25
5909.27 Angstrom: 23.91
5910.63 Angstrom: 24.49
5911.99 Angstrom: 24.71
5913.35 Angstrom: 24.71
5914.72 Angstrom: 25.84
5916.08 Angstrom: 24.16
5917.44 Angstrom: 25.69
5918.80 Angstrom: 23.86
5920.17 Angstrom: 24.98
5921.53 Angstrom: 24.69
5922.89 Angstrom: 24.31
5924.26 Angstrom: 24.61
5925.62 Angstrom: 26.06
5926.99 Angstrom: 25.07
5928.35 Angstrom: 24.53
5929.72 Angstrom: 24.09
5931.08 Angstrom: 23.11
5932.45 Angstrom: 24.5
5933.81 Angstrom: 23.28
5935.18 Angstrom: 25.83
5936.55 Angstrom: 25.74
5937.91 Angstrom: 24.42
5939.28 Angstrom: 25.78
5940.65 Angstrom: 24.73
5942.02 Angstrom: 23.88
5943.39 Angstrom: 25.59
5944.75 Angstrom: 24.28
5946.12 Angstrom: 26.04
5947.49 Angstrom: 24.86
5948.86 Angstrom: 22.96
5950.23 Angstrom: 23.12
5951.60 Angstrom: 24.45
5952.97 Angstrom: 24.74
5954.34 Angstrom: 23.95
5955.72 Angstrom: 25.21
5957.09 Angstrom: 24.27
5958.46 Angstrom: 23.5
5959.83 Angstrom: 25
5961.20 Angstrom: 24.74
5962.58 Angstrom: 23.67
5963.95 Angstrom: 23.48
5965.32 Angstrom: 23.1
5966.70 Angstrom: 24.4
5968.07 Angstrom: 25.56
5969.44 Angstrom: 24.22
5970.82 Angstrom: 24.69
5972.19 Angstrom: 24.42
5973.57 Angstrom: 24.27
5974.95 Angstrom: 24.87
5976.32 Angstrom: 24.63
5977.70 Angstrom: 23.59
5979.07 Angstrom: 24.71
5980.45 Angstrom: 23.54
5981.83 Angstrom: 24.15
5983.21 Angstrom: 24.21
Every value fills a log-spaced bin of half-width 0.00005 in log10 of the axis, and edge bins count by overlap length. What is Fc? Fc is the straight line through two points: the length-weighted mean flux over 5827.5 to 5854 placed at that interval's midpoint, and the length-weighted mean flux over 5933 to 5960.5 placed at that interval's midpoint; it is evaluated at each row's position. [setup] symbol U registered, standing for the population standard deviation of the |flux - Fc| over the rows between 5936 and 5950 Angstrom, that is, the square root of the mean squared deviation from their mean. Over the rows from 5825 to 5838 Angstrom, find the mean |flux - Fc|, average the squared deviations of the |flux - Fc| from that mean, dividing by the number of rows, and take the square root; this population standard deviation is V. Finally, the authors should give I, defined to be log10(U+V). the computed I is 0.03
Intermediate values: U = 0.53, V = 0.55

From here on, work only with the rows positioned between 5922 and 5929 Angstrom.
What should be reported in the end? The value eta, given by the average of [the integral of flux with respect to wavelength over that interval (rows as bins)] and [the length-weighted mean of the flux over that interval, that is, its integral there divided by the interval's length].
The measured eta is 100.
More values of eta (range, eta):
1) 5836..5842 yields 86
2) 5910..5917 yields 99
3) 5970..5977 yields 98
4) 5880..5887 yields 96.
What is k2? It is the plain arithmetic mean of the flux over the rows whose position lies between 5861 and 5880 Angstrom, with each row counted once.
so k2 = 24.9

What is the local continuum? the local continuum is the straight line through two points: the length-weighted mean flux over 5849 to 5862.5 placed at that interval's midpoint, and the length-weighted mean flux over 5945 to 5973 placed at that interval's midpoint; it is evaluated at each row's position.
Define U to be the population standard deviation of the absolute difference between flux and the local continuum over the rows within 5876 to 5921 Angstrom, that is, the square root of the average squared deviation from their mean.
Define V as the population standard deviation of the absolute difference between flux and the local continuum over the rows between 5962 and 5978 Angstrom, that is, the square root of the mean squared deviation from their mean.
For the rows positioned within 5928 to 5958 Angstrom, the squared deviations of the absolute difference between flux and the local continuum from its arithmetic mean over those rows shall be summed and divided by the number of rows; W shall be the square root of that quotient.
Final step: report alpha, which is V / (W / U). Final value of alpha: 0.54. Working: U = 0.75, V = 0.38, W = 0.54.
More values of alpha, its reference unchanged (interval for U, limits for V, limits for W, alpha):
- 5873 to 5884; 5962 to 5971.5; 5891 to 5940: 0.49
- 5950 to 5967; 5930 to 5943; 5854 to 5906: 0.27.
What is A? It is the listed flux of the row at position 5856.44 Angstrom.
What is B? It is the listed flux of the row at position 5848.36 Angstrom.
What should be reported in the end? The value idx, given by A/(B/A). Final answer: 27.8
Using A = 26.87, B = 25.99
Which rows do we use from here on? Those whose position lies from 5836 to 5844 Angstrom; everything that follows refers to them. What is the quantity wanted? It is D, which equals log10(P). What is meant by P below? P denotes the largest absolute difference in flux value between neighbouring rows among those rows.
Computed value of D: 0.52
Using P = 3.29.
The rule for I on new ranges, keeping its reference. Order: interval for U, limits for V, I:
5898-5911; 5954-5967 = -0.09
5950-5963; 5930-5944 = -0.03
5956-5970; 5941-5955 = -0.01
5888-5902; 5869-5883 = 0.09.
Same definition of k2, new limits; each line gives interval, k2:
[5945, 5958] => 24.4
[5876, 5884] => 24.4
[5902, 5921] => 24.7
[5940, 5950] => 24.6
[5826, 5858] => 24.9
